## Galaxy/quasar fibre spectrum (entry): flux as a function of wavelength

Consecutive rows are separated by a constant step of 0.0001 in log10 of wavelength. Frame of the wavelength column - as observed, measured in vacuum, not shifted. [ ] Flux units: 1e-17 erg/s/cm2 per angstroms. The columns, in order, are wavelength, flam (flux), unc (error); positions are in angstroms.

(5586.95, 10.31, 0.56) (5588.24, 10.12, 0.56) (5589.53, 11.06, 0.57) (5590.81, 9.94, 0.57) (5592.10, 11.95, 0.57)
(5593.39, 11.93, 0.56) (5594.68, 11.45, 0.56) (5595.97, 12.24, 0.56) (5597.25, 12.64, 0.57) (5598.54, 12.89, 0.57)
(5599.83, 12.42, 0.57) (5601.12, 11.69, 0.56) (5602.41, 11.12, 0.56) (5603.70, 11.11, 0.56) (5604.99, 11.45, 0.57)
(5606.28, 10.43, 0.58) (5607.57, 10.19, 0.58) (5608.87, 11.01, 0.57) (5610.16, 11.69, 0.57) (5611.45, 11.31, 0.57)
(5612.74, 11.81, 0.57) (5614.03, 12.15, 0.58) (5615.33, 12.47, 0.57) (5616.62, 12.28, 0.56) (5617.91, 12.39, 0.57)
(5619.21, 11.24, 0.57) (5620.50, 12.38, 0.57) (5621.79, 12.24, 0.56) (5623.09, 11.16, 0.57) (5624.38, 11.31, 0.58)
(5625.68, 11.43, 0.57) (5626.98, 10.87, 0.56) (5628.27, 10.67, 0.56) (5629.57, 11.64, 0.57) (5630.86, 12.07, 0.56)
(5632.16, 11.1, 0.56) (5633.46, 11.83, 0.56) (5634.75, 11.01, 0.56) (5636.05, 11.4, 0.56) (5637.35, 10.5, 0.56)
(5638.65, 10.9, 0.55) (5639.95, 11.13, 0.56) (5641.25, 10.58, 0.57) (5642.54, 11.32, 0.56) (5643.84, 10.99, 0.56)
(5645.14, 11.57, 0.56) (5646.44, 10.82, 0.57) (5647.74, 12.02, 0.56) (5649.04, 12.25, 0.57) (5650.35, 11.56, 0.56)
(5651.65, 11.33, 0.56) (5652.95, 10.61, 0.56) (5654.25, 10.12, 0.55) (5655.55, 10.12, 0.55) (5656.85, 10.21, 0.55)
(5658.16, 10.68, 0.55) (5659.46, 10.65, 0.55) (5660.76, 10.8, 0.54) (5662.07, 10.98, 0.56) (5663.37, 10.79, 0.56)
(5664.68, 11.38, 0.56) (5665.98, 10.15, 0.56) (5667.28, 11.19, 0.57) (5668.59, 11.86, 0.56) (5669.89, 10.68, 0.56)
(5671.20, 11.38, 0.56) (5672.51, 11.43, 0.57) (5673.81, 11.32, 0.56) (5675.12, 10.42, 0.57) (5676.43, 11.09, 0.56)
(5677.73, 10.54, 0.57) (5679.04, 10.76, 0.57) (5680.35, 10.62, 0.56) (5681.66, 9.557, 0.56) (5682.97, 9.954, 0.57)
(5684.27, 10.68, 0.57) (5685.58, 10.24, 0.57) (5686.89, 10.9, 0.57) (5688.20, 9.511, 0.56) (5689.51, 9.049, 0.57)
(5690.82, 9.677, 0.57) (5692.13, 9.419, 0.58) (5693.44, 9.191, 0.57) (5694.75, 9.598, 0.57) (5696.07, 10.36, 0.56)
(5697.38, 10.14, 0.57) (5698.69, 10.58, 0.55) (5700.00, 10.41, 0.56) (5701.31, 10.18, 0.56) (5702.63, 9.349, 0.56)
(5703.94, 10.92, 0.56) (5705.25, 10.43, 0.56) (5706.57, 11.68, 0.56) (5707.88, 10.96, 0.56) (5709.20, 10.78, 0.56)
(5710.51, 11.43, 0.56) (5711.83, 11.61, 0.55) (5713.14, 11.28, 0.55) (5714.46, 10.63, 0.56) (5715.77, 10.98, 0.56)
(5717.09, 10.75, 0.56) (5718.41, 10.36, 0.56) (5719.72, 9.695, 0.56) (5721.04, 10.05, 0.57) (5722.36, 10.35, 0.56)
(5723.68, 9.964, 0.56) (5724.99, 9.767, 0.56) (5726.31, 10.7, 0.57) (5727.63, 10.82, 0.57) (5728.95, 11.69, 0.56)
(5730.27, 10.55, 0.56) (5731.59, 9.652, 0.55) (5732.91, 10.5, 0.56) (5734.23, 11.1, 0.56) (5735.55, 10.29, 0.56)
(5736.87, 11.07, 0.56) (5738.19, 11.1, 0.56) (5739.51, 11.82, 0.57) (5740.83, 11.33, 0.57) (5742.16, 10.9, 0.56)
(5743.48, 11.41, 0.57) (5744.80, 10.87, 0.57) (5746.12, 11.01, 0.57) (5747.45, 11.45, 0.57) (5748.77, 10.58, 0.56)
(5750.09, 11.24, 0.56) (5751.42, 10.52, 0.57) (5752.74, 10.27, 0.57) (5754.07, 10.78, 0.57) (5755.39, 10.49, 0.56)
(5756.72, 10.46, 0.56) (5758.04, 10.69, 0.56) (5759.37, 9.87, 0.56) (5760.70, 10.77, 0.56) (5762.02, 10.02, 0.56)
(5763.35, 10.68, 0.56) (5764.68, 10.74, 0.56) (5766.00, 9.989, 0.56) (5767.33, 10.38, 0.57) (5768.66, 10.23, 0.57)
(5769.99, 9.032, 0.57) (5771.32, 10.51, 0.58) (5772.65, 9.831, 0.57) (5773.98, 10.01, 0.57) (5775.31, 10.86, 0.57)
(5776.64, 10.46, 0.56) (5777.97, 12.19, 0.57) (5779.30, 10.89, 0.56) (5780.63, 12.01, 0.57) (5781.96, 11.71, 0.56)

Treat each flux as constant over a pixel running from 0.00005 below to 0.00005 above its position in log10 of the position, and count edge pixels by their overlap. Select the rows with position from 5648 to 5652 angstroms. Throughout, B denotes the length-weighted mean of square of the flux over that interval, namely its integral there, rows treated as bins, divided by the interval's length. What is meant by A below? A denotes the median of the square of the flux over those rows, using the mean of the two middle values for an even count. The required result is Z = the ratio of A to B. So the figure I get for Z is 0.97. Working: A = 134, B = 138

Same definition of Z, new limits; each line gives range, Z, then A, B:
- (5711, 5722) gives 1.00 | 114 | 114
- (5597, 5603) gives 1.05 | 154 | 147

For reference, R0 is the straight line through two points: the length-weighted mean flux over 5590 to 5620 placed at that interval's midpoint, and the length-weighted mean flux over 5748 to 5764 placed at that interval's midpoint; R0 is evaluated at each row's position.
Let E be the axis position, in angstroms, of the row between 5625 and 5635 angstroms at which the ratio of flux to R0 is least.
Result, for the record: 5628.27 angstroms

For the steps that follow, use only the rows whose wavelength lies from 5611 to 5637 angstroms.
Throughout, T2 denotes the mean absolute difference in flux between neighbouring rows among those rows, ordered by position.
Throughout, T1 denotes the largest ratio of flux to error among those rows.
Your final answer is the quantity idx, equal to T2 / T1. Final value 0.0247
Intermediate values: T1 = 21.9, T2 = 0.54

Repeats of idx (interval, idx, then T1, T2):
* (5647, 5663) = 0.0139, 21.5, 0.30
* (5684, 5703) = 0.0265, 19.2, 0.51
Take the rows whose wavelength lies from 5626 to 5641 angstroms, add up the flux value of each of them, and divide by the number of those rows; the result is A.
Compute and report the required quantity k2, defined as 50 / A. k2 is 4.47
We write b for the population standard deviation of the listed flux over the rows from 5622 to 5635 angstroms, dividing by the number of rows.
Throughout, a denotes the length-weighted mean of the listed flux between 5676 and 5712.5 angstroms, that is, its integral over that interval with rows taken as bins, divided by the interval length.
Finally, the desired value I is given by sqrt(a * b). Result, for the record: 2.07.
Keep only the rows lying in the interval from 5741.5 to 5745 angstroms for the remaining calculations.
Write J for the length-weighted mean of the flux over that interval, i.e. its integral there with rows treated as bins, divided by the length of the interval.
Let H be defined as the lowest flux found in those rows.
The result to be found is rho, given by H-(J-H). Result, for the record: 10.6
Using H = 10.87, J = 11.1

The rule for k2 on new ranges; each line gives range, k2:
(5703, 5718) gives 4.53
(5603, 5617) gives 4.37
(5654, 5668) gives 4.70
